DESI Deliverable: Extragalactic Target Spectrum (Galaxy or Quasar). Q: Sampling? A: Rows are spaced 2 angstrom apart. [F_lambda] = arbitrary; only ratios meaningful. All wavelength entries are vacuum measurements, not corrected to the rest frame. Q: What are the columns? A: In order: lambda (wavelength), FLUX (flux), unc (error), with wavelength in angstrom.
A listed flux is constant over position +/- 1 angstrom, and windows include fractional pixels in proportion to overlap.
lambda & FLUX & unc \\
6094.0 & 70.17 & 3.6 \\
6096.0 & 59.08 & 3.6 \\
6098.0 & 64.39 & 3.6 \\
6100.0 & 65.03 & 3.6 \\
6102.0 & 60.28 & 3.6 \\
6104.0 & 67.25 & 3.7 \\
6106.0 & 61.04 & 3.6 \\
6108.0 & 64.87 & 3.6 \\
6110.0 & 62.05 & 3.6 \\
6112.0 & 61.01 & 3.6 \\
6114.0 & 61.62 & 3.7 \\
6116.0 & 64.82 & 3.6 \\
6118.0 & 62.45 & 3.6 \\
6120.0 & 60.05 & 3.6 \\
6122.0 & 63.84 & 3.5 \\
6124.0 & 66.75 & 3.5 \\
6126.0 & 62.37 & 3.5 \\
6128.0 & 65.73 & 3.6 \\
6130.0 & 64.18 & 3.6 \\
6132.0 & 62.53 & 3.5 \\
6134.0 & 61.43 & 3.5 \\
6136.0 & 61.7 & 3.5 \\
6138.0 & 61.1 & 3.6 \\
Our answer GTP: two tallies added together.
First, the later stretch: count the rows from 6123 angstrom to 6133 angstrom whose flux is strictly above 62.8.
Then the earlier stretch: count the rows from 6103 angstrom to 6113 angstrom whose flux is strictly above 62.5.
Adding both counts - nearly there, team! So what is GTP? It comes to 5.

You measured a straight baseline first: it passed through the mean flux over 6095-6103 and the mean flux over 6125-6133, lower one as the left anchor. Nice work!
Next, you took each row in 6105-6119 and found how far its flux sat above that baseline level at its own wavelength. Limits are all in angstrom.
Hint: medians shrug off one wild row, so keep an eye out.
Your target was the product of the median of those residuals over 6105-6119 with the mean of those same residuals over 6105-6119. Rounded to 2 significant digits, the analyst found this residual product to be 0.21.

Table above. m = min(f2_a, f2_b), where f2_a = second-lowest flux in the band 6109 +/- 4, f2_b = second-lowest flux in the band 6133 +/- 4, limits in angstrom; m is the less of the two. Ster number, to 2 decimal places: 61.04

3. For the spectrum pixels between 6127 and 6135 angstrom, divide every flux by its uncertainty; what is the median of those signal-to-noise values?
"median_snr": 17.8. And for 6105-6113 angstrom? 17.1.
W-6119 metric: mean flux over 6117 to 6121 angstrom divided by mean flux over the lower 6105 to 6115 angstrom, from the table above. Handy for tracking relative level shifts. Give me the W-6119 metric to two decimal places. 0.99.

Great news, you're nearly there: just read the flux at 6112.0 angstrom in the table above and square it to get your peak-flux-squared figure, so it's 3722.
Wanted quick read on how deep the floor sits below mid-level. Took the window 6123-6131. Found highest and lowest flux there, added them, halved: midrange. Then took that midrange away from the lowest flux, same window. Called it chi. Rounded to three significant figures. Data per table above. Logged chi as -2.19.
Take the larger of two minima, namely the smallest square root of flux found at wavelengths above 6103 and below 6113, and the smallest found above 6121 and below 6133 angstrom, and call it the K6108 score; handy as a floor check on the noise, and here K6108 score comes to 7.90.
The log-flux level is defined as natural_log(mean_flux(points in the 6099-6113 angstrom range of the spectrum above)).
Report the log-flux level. 4.144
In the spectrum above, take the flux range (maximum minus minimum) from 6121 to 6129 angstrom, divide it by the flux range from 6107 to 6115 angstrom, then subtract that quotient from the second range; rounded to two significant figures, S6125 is 2.7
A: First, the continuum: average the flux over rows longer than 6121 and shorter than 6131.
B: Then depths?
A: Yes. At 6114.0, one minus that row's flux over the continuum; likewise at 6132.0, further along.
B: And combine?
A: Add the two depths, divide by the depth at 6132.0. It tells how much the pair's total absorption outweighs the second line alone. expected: 2.4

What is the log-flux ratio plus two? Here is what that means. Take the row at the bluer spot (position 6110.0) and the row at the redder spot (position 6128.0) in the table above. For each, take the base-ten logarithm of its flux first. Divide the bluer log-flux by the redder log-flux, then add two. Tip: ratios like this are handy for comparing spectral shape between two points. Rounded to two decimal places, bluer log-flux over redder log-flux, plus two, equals 2.99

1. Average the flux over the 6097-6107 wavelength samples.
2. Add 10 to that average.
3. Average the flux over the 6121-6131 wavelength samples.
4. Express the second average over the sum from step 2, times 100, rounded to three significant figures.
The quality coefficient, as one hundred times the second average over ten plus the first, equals 87.7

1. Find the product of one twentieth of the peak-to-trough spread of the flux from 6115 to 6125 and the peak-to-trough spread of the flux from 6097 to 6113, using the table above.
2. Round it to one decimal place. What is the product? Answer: 2.3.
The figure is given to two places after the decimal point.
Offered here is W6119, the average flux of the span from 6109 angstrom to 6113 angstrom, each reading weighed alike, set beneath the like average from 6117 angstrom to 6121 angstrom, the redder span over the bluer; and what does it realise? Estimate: 1.00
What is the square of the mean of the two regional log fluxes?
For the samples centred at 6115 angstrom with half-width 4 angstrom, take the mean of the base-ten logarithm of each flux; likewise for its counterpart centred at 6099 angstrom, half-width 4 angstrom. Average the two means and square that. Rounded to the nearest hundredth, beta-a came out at 3.22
